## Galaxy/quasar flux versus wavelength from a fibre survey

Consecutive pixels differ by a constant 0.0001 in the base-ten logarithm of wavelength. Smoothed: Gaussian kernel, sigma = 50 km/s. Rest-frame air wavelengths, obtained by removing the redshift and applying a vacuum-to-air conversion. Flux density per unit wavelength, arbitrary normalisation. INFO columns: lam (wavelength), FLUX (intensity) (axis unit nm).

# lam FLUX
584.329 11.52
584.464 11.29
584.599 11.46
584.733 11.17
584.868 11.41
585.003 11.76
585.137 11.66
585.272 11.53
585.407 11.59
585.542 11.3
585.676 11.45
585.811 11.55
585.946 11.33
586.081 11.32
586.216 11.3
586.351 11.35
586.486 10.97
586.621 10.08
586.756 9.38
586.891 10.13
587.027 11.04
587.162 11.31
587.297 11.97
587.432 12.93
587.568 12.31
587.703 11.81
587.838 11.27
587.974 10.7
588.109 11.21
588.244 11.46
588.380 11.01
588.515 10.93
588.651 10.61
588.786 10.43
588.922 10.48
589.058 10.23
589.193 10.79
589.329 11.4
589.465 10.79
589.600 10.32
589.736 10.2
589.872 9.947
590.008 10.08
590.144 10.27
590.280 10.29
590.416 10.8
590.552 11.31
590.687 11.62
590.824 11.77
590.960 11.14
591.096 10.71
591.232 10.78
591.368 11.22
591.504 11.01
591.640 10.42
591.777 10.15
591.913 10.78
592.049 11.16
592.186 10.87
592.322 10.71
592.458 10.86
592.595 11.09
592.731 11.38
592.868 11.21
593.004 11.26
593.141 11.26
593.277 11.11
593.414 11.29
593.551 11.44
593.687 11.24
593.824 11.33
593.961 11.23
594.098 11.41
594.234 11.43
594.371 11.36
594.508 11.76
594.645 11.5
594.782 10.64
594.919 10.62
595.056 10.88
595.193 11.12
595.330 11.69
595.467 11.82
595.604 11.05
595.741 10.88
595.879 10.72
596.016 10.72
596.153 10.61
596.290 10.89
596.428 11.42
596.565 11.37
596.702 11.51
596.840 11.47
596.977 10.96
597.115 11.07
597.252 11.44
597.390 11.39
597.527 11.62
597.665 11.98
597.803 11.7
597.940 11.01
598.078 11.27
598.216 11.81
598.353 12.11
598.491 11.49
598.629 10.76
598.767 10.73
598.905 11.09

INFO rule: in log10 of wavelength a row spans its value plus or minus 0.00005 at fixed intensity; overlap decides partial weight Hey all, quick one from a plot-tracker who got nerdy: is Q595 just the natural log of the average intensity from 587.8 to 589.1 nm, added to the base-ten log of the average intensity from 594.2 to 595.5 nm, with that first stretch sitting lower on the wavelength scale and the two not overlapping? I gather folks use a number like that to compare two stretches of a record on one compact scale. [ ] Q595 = 3.43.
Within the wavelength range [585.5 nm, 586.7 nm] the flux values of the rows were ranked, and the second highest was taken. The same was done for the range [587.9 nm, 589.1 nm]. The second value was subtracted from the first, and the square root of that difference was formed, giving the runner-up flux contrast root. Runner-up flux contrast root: 0.49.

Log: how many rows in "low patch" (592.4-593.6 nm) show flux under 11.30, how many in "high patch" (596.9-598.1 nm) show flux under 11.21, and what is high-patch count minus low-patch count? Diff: -4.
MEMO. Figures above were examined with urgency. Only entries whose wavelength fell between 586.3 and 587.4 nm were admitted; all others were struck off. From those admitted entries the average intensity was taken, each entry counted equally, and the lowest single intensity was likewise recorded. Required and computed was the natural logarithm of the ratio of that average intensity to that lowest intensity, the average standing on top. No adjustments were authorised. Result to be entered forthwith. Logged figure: 0.14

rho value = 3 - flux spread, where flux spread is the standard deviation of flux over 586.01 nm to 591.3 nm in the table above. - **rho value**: 2.3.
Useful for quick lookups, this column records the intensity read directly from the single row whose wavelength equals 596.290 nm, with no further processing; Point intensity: 10.89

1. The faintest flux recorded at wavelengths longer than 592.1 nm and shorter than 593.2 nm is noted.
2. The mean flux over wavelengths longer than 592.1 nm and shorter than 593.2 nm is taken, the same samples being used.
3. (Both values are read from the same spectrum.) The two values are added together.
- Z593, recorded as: 21.8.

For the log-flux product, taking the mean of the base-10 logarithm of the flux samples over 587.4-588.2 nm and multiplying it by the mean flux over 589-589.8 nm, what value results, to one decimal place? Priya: 11.3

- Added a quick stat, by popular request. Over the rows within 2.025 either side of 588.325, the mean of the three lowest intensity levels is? 9.8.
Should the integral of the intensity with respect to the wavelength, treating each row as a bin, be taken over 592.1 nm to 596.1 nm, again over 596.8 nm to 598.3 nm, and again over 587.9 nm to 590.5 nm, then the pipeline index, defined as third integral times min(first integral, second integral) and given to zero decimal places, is 474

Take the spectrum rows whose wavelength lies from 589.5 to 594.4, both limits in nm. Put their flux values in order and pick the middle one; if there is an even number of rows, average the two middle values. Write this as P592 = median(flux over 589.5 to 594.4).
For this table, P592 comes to 11.1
